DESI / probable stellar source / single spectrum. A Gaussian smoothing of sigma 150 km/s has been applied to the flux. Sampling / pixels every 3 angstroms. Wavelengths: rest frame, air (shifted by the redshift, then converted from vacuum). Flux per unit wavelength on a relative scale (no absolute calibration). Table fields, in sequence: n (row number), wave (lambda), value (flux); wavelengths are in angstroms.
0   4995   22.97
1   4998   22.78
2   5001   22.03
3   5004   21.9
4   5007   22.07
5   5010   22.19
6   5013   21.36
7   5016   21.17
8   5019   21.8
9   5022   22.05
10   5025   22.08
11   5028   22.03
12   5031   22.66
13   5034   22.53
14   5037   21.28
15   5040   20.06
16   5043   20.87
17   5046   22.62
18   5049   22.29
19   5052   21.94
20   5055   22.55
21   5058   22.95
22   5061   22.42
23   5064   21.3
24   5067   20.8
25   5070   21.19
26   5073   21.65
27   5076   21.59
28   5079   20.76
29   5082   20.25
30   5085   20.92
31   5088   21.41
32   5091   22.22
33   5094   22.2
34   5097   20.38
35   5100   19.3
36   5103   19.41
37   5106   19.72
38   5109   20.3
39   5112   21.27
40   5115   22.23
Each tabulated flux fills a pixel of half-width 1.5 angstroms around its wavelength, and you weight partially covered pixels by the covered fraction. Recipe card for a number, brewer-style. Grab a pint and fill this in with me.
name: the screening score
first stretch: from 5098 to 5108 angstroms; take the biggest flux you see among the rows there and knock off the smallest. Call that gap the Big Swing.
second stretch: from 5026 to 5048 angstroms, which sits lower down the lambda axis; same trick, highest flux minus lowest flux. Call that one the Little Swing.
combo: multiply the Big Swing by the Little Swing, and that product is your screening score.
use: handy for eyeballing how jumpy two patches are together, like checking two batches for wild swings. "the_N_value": 1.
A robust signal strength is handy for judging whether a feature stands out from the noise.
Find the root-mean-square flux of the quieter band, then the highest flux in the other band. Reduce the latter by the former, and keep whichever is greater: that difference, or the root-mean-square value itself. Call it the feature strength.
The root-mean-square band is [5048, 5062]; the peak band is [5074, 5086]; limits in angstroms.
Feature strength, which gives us 22.4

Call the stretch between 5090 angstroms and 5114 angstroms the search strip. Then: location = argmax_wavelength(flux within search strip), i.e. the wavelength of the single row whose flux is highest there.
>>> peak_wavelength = 5091 angstroms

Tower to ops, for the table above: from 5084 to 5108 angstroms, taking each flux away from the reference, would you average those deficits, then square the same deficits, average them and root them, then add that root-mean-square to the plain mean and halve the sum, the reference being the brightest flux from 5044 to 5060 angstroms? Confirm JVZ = 2.4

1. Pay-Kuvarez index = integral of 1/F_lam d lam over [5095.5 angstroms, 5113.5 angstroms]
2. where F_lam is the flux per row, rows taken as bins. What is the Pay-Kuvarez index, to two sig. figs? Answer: 0.90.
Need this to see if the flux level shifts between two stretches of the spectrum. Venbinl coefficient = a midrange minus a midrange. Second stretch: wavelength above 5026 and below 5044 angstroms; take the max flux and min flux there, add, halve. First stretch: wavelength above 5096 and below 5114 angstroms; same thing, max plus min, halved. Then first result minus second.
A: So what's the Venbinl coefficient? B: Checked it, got -1.1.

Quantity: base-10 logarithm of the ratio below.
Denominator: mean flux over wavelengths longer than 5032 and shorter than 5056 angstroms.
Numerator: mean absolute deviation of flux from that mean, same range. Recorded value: -1.45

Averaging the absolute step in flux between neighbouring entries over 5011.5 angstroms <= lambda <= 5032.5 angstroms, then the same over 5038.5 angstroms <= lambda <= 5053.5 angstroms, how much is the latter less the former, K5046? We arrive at 0.51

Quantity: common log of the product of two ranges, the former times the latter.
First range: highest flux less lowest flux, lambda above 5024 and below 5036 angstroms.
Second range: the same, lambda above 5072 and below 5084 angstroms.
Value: -0.1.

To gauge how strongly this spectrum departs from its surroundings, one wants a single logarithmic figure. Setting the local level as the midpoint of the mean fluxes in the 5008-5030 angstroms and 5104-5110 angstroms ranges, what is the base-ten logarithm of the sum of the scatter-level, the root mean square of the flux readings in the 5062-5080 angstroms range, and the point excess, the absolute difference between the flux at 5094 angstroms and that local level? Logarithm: 1.35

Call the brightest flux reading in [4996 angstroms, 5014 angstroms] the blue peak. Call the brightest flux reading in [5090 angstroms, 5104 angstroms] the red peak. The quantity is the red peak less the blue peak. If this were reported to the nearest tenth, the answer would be -0.6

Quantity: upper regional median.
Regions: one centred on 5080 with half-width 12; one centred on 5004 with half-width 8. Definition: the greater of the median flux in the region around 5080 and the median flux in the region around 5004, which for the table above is 22.1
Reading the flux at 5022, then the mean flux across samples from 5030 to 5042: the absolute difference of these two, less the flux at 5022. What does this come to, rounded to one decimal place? -21.6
